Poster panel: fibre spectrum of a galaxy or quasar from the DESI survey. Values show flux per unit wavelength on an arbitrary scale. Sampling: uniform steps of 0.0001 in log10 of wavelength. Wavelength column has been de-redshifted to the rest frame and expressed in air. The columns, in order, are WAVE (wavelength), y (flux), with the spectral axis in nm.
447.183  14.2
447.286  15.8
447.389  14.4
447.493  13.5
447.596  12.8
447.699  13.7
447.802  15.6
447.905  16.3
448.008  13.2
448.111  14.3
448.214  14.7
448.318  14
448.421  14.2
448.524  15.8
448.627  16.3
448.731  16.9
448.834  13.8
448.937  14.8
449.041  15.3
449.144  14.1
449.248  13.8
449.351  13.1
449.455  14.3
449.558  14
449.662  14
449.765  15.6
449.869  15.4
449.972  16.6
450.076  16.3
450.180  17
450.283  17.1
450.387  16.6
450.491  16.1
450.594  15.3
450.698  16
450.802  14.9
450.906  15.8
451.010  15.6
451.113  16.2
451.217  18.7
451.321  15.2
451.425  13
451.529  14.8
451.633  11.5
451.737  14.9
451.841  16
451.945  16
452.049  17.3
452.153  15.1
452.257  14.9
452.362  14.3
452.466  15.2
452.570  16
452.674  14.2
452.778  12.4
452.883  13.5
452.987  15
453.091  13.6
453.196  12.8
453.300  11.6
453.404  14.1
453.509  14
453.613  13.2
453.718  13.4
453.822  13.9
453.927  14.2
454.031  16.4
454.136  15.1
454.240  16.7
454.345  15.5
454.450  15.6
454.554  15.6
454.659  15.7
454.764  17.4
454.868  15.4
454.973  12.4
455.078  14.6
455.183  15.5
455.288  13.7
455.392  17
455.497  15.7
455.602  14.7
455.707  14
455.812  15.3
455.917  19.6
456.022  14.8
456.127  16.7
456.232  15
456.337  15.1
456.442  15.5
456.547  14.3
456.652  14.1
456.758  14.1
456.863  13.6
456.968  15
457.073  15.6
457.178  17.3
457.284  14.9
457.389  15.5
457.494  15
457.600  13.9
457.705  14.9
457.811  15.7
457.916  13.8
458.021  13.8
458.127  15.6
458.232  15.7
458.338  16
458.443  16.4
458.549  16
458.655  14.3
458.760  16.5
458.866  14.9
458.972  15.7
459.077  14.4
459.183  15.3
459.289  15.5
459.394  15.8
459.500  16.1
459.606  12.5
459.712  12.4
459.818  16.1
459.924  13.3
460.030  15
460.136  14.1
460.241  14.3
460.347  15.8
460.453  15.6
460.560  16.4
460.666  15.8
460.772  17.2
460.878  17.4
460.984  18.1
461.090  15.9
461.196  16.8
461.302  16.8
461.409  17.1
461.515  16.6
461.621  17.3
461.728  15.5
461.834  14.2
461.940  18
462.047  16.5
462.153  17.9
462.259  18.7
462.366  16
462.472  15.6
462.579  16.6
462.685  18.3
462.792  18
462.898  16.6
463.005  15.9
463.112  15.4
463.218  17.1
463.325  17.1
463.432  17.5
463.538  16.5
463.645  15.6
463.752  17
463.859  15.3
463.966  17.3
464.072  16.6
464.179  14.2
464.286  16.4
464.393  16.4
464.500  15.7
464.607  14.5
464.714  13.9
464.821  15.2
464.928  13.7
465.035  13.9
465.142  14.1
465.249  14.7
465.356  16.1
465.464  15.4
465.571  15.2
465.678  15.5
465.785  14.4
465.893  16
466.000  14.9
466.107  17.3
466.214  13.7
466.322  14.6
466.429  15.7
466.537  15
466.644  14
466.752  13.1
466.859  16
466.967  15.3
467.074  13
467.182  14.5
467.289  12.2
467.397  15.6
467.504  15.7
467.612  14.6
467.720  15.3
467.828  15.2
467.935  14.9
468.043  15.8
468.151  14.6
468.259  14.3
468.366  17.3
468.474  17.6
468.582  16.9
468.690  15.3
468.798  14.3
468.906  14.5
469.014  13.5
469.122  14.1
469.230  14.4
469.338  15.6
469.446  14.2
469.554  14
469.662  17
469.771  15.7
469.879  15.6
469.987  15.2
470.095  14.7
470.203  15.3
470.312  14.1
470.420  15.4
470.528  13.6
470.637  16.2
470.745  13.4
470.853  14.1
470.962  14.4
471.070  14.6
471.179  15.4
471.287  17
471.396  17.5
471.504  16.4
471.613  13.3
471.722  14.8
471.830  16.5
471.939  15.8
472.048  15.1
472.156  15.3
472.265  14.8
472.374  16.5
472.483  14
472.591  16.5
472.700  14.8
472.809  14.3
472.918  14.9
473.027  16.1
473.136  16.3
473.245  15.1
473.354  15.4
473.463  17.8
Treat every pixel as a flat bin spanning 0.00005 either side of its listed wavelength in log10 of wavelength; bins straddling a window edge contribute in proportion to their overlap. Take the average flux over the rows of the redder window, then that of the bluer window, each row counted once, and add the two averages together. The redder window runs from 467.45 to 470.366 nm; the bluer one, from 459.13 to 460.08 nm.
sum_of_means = 29.8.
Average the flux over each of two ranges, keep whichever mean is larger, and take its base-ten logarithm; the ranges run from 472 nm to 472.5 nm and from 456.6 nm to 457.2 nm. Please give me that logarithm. 1.18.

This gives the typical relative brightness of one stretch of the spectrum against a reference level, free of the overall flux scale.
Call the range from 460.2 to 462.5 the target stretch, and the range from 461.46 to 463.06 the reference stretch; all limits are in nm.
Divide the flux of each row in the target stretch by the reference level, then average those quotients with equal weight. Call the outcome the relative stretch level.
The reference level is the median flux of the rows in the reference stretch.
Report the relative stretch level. 1.00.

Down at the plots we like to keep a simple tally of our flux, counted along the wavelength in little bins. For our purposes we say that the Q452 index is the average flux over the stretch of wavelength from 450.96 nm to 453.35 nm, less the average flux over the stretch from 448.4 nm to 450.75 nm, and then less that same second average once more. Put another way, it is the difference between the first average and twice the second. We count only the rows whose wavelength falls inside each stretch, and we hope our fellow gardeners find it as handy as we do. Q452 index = -16.0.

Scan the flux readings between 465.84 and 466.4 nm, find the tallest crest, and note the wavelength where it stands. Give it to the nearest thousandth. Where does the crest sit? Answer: 466.107 nm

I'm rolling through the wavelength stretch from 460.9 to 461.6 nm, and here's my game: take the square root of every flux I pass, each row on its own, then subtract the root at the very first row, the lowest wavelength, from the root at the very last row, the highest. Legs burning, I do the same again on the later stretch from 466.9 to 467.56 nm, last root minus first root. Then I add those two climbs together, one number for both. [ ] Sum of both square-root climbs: -0.1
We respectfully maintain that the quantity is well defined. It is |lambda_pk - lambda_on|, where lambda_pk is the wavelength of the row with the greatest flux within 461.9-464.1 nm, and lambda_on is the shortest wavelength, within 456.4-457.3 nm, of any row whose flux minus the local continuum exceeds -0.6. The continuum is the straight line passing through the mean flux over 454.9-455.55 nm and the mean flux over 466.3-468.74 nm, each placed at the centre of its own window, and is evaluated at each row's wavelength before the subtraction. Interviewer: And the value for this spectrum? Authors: 5.82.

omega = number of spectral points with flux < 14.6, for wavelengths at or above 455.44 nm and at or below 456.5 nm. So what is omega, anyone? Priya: 1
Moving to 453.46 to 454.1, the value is 5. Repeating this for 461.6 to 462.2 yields 1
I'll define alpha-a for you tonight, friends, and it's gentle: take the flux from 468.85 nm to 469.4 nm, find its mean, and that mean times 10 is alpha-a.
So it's 144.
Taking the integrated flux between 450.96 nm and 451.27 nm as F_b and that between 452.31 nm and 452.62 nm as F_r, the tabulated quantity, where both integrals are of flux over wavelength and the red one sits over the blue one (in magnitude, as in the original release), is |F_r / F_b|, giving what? 0.90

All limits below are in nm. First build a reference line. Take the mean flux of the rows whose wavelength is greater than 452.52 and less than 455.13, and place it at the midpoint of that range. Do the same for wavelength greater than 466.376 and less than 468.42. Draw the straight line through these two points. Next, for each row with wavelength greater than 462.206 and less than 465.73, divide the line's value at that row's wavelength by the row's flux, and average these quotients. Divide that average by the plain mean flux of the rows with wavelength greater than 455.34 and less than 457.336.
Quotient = 0.061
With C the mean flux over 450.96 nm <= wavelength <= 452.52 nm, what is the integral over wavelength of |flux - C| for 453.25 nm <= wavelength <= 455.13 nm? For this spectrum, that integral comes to 2.3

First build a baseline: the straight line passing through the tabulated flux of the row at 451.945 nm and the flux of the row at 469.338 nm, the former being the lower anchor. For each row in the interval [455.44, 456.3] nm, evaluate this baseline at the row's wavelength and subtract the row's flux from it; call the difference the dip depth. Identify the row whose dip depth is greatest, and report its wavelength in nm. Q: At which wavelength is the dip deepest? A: 455.707 nm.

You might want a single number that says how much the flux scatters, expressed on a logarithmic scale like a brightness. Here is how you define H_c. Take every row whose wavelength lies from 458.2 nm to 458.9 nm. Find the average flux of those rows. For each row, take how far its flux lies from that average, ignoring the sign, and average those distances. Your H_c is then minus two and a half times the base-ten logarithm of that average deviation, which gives 0.52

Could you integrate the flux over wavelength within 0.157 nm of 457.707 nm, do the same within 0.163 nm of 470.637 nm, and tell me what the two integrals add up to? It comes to 9.4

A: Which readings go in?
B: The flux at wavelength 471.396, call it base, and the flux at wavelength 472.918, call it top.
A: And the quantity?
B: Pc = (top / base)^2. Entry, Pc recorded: 0.72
